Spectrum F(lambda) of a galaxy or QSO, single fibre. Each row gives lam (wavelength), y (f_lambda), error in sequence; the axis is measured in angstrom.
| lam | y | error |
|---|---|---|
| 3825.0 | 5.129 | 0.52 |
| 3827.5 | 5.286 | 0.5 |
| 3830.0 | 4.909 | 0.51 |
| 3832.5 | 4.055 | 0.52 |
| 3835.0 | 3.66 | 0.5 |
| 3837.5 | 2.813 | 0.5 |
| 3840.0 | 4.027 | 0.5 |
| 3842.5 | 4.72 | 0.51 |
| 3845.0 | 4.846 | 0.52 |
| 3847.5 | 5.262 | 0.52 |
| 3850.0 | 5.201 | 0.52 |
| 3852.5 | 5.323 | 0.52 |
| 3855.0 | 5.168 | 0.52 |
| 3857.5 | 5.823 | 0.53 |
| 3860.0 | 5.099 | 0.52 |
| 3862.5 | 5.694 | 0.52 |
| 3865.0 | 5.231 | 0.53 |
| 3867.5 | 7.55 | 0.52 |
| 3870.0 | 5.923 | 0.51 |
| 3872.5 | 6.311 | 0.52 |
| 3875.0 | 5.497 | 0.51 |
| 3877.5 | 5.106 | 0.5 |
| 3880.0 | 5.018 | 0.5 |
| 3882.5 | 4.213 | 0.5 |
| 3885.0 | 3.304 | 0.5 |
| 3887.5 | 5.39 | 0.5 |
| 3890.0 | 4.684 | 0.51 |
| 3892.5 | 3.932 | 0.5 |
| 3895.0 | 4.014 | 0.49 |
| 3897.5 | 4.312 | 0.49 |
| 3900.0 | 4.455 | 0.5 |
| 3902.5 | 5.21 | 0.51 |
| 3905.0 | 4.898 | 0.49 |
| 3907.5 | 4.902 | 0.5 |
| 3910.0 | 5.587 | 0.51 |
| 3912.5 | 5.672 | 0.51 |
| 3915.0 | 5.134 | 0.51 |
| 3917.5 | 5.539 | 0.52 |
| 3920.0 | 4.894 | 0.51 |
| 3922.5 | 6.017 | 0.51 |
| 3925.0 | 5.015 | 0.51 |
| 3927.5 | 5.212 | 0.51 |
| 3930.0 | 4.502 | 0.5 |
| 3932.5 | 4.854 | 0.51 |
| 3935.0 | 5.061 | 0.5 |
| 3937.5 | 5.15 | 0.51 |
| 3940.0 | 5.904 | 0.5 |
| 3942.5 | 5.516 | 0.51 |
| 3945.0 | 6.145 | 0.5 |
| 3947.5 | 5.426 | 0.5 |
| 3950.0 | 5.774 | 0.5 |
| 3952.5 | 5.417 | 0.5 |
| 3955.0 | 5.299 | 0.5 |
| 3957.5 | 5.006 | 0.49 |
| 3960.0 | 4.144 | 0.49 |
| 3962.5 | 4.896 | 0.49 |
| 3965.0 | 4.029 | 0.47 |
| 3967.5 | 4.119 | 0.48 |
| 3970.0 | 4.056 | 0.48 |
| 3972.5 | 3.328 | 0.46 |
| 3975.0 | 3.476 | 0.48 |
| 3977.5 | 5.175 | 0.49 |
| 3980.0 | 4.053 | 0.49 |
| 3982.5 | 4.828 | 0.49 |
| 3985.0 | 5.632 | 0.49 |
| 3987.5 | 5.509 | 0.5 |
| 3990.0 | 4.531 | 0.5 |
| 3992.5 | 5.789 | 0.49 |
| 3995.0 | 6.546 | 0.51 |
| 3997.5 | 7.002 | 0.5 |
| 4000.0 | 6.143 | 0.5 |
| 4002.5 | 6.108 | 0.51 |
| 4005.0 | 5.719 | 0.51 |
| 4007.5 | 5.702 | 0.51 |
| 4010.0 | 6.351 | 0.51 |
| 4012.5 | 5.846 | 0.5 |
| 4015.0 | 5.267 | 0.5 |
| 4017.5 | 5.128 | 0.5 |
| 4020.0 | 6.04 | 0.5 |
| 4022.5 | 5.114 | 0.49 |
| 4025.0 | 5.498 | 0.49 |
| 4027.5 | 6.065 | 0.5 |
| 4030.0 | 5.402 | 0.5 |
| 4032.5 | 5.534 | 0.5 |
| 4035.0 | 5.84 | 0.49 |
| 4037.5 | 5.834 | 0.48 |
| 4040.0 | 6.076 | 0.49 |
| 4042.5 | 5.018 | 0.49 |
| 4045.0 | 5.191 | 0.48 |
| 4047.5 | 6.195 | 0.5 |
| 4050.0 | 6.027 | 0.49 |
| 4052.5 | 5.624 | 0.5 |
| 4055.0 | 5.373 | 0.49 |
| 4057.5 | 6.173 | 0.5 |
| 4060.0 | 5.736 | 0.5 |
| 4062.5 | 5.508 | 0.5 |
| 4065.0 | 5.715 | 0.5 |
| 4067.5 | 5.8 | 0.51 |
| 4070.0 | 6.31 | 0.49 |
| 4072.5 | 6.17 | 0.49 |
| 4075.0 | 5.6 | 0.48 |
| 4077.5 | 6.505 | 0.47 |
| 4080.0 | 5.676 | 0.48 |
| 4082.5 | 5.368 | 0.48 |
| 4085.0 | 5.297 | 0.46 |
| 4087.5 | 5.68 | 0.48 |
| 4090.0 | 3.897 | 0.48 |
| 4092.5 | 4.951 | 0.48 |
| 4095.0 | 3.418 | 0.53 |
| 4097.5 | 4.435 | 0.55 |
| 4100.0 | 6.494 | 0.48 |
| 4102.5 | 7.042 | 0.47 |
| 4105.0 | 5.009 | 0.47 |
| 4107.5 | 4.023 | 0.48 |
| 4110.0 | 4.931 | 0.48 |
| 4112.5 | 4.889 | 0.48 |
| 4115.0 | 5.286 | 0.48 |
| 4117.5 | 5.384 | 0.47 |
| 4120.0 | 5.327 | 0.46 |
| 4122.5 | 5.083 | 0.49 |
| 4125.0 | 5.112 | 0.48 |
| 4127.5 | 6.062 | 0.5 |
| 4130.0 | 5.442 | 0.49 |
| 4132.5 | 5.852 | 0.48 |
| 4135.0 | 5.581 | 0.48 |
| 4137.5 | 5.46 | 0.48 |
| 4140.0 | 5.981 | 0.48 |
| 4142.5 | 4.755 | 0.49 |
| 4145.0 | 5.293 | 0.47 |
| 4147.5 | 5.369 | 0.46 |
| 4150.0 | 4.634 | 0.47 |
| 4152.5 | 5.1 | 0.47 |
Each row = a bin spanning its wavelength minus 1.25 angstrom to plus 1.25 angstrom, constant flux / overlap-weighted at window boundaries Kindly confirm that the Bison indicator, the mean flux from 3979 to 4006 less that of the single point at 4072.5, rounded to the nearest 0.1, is -0.5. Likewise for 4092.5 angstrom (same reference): 0.7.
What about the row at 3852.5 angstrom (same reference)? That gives 0.3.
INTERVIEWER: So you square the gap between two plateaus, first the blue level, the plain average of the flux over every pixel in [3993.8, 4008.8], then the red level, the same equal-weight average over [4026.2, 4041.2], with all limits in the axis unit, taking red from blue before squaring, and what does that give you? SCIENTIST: 0.17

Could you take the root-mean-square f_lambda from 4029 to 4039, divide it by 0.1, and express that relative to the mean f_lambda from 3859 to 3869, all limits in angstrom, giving 9.6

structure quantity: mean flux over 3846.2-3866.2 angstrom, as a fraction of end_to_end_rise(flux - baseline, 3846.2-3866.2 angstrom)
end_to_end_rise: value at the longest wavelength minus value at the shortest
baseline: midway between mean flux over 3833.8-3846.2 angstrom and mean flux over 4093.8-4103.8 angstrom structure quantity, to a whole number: -173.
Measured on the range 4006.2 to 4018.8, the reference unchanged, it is -10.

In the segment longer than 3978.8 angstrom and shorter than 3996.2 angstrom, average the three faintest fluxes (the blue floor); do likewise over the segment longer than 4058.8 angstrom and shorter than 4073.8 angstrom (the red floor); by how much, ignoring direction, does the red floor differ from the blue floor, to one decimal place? 1.2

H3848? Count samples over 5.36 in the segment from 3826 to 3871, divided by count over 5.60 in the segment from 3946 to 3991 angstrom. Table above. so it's 2.0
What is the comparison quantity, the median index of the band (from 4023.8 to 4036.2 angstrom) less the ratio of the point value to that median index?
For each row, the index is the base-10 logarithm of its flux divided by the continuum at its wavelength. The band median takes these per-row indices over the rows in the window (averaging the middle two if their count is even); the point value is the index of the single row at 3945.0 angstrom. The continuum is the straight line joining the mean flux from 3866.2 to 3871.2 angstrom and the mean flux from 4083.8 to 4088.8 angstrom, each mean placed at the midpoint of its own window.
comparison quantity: -1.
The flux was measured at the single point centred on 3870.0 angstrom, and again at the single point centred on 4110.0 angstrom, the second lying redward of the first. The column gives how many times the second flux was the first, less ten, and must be -9.2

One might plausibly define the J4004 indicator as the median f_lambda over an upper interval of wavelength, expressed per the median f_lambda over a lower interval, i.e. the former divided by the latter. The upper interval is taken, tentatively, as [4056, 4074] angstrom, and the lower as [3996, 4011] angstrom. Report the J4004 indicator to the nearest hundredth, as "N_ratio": 0.95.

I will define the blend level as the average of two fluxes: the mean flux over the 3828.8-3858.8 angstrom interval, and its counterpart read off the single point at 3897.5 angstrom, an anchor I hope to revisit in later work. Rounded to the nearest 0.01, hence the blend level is 4.48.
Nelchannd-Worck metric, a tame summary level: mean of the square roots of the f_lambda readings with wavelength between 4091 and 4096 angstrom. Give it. 2.04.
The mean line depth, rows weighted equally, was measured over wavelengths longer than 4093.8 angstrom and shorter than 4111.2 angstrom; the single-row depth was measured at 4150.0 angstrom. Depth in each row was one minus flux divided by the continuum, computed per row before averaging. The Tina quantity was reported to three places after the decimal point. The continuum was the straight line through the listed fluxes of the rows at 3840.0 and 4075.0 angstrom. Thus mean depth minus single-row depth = -0.114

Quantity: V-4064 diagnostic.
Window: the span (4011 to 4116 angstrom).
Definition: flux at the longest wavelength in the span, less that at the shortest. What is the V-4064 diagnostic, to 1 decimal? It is -0.6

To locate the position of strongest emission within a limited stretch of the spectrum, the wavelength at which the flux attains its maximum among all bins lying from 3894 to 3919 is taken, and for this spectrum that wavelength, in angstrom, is 3912.5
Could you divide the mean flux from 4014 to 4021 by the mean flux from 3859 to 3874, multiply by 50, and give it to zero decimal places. 46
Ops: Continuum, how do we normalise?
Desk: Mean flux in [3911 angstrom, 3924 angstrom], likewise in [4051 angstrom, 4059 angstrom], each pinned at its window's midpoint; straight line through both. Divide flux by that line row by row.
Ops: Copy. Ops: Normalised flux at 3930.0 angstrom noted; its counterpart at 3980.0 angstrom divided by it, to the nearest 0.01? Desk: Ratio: 0.88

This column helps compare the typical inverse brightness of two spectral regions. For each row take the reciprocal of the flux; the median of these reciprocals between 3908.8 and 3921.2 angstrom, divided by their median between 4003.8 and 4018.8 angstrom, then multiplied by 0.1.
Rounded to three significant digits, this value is 0.103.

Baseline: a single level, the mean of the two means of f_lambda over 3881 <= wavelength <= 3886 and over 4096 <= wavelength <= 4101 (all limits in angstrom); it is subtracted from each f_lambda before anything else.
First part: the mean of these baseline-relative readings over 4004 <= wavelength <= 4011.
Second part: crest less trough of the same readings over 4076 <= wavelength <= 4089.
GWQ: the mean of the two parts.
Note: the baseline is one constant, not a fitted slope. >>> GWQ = 1.3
